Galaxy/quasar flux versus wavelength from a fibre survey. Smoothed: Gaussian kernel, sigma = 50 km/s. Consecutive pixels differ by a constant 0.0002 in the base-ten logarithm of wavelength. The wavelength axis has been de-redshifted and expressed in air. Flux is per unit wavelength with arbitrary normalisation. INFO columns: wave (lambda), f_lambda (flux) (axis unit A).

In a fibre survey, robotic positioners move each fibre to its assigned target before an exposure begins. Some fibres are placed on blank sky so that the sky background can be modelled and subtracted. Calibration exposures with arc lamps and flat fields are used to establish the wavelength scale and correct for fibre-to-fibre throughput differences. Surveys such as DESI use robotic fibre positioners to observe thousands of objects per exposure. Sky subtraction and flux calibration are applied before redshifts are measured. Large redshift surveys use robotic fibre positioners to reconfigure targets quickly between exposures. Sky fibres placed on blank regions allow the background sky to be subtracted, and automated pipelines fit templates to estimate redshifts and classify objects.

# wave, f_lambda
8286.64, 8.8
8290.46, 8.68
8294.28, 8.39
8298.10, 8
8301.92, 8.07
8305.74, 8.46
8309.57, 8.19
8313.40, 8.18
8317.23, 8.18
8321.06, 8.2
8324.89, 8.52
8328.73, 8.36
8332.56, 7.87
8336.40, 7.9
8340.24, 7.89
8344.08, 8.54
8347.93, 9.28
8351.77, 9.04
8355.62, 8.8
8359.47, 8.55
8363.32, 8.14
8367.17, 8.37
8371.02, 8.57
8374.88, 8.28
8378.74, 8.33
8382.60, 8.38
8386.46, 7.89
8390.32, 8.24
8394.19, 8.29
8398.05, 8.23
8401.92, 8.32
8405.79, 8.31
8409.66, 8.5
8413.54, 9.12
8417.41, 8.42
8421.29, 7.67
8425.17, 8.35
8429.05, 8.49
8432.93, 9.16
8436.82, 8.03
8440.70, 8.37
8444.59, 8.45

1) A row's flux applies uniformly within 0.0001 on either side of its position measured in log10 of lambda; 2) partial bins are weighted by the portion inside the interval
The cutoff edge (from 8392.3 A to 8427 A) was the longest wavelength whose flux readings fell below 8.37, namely 8425.17 A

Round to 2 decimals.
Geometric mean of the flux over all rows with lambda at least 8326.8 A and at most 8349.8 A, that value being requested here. 8.29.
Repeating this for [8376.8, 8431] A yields 8.32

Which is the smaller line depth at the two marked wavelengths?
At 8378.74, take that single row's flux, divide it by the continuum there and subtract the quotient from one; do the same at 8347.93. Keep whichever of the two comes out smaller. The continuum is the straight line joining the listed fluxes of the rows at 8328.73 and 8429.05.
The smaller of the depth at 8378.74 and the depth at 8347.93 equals -0.11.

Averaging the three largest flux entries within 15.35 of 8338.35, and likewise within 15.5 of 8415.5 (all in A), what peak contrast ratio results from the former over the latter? 1.03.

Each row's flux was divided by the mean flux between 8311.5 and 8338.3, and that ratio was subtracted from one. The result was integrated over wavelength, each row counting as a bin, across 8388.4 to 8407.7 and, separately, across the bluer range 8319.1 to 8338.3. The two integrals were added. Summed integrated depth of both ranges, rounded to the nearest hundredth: -0.24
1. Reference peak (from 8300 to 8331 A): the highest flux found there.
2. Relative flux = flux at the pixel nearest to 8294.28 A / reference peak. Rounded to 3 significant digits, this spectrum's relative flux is 0.985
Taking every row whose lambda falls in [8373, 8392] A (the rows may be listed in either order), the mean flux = 8.22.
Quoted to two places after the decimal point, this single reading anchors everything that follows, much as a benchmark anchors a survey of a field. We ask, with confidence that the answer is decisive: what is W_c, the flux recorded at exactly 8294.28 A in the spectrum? 8.39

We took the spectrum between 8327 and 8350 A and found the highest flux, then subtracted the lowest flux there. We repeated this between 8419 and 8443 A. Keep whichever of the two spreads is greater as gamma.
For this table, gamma 1.49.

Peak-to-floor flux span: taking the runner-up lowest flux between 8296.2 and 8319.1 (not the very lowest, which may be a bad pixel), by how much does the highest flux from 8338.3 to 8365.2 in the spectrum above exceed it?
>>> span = 1.2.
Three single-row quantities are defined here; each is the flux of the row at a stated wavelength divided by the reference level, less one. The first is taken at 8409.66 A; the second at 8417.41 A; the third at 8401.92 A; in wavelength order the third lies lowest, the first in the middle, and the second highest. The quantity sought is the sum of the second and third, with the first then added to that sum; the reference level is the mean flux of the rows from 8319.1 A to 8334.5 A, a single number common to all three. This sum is 0.06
